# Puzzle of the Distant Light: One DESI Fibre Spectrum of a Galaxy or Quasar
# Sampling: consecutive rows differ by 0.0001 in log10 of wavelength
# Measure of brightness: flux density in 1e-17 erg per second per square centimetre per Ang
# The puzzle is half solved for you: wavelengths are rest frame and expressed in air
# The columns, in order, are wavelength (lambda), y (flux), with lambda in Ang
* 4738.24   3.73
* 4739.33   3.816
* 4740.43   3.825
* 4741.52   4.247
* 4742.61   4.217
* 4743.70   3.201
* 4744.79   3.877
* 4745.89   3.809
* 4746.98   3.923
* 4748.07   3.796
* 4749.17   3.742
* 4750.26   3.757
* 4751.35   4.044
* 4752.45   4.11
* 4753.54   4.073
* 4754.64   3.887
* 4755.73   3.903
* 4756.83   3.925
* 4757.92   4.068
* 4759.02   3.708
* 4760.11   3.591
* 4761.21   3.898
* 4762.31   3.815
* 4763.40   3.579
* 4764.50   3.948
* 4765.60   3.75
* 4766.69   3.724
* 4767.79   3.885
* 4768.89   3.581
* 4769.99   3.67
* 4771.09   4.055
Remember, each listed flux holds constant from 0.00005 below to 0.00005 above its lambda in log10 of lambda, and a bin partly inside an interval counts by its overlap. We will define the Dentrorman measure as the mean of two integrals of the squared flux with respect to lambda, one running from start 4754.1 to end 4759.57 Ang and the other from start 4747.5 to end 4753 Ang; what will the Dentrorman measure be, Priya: 83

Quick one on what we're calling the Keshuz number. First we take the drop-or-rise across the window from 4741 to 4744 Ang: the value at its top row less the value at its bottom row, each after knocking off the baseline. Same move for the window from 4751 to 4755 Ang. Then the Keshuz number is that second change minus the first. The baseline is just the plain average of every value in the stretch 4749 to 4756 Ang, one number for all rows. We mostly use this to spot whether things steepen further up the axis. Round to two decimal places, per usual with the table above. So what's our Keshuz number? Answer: 0.89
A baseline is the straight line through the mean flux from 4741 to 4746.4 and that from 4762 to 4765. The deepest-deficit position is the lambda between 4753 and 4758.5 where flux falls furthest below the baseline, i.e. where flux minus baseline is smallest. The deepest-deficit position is 4754.64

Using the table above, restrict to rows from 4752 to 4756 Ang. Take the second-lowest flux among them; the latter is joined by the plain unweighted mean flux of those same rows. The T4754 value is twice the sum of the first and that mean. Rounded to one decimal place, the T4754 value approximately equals 15.8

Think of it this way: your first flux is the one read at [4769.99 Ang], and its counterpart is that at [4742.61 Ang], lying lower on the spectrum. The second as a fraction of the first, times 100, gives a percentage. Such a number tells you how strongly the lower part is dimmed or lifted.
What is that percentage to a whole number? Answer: 115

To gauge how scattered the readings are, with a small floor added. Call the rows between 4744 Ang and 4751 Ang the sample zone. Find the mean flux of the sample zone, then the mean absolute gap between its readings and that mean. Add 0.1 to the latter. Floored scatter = 0.155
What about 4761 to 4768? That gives 0.199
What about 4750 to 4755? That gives 0.222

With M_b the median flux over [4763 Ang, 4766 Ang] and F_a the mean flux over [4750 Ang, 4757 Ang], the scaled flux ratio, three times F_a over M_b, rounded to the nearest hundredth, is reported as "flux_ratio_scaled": 3.17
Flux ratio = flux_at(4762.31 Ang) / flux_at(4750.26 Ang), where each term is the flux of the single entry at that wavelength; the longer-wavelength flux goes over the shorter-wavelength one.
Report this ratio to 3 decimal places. 1.015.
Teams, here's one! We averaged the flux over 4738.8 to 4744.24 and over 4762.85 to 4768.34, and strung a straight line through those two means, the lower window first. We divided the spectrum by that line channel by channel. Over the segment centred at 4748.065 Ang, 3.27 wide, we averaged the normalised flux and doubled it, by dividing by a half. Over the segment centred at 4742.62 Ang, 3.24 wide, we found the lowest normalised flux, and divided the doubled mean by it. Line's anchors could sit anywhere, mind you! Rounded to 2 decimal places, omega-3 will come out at 2.40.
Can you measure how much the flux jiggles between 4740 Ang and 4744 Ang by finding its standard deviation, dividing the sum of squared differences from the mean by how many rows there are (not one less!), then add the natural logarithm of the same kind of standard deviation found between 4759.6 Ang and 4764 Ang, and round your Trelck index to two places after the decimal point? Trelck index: -1.55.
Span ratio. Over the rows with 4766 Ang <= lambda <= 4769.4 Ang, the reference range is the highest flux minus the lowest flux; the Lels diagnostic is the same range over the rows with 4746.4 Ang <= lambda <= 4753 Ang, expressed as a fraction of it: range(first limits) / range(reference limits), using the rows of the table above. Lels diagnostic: 1.21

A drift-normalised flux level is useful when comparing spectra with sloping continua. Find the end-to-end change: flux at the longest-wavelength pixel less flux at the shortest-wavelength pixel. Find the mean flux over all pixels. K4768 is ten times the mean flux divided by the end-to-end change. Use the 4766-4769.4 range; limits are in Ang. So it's -261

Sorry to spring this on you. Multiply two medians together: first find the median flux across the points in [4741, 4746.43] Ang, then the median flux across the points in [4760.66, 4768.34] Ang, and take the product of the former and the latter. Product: 14.8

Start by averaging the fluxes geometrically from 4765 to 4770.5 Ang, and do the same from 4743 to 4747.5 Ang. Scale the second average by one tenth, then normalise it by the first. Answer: 0.099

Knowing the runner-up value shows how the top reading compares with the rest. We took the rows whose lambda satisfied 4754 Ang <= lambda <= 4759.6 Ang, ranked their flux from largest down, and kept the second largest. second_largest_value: 3.925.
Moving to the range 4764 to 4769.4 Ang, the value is 3.885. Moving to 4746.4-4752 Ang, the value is 3.923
